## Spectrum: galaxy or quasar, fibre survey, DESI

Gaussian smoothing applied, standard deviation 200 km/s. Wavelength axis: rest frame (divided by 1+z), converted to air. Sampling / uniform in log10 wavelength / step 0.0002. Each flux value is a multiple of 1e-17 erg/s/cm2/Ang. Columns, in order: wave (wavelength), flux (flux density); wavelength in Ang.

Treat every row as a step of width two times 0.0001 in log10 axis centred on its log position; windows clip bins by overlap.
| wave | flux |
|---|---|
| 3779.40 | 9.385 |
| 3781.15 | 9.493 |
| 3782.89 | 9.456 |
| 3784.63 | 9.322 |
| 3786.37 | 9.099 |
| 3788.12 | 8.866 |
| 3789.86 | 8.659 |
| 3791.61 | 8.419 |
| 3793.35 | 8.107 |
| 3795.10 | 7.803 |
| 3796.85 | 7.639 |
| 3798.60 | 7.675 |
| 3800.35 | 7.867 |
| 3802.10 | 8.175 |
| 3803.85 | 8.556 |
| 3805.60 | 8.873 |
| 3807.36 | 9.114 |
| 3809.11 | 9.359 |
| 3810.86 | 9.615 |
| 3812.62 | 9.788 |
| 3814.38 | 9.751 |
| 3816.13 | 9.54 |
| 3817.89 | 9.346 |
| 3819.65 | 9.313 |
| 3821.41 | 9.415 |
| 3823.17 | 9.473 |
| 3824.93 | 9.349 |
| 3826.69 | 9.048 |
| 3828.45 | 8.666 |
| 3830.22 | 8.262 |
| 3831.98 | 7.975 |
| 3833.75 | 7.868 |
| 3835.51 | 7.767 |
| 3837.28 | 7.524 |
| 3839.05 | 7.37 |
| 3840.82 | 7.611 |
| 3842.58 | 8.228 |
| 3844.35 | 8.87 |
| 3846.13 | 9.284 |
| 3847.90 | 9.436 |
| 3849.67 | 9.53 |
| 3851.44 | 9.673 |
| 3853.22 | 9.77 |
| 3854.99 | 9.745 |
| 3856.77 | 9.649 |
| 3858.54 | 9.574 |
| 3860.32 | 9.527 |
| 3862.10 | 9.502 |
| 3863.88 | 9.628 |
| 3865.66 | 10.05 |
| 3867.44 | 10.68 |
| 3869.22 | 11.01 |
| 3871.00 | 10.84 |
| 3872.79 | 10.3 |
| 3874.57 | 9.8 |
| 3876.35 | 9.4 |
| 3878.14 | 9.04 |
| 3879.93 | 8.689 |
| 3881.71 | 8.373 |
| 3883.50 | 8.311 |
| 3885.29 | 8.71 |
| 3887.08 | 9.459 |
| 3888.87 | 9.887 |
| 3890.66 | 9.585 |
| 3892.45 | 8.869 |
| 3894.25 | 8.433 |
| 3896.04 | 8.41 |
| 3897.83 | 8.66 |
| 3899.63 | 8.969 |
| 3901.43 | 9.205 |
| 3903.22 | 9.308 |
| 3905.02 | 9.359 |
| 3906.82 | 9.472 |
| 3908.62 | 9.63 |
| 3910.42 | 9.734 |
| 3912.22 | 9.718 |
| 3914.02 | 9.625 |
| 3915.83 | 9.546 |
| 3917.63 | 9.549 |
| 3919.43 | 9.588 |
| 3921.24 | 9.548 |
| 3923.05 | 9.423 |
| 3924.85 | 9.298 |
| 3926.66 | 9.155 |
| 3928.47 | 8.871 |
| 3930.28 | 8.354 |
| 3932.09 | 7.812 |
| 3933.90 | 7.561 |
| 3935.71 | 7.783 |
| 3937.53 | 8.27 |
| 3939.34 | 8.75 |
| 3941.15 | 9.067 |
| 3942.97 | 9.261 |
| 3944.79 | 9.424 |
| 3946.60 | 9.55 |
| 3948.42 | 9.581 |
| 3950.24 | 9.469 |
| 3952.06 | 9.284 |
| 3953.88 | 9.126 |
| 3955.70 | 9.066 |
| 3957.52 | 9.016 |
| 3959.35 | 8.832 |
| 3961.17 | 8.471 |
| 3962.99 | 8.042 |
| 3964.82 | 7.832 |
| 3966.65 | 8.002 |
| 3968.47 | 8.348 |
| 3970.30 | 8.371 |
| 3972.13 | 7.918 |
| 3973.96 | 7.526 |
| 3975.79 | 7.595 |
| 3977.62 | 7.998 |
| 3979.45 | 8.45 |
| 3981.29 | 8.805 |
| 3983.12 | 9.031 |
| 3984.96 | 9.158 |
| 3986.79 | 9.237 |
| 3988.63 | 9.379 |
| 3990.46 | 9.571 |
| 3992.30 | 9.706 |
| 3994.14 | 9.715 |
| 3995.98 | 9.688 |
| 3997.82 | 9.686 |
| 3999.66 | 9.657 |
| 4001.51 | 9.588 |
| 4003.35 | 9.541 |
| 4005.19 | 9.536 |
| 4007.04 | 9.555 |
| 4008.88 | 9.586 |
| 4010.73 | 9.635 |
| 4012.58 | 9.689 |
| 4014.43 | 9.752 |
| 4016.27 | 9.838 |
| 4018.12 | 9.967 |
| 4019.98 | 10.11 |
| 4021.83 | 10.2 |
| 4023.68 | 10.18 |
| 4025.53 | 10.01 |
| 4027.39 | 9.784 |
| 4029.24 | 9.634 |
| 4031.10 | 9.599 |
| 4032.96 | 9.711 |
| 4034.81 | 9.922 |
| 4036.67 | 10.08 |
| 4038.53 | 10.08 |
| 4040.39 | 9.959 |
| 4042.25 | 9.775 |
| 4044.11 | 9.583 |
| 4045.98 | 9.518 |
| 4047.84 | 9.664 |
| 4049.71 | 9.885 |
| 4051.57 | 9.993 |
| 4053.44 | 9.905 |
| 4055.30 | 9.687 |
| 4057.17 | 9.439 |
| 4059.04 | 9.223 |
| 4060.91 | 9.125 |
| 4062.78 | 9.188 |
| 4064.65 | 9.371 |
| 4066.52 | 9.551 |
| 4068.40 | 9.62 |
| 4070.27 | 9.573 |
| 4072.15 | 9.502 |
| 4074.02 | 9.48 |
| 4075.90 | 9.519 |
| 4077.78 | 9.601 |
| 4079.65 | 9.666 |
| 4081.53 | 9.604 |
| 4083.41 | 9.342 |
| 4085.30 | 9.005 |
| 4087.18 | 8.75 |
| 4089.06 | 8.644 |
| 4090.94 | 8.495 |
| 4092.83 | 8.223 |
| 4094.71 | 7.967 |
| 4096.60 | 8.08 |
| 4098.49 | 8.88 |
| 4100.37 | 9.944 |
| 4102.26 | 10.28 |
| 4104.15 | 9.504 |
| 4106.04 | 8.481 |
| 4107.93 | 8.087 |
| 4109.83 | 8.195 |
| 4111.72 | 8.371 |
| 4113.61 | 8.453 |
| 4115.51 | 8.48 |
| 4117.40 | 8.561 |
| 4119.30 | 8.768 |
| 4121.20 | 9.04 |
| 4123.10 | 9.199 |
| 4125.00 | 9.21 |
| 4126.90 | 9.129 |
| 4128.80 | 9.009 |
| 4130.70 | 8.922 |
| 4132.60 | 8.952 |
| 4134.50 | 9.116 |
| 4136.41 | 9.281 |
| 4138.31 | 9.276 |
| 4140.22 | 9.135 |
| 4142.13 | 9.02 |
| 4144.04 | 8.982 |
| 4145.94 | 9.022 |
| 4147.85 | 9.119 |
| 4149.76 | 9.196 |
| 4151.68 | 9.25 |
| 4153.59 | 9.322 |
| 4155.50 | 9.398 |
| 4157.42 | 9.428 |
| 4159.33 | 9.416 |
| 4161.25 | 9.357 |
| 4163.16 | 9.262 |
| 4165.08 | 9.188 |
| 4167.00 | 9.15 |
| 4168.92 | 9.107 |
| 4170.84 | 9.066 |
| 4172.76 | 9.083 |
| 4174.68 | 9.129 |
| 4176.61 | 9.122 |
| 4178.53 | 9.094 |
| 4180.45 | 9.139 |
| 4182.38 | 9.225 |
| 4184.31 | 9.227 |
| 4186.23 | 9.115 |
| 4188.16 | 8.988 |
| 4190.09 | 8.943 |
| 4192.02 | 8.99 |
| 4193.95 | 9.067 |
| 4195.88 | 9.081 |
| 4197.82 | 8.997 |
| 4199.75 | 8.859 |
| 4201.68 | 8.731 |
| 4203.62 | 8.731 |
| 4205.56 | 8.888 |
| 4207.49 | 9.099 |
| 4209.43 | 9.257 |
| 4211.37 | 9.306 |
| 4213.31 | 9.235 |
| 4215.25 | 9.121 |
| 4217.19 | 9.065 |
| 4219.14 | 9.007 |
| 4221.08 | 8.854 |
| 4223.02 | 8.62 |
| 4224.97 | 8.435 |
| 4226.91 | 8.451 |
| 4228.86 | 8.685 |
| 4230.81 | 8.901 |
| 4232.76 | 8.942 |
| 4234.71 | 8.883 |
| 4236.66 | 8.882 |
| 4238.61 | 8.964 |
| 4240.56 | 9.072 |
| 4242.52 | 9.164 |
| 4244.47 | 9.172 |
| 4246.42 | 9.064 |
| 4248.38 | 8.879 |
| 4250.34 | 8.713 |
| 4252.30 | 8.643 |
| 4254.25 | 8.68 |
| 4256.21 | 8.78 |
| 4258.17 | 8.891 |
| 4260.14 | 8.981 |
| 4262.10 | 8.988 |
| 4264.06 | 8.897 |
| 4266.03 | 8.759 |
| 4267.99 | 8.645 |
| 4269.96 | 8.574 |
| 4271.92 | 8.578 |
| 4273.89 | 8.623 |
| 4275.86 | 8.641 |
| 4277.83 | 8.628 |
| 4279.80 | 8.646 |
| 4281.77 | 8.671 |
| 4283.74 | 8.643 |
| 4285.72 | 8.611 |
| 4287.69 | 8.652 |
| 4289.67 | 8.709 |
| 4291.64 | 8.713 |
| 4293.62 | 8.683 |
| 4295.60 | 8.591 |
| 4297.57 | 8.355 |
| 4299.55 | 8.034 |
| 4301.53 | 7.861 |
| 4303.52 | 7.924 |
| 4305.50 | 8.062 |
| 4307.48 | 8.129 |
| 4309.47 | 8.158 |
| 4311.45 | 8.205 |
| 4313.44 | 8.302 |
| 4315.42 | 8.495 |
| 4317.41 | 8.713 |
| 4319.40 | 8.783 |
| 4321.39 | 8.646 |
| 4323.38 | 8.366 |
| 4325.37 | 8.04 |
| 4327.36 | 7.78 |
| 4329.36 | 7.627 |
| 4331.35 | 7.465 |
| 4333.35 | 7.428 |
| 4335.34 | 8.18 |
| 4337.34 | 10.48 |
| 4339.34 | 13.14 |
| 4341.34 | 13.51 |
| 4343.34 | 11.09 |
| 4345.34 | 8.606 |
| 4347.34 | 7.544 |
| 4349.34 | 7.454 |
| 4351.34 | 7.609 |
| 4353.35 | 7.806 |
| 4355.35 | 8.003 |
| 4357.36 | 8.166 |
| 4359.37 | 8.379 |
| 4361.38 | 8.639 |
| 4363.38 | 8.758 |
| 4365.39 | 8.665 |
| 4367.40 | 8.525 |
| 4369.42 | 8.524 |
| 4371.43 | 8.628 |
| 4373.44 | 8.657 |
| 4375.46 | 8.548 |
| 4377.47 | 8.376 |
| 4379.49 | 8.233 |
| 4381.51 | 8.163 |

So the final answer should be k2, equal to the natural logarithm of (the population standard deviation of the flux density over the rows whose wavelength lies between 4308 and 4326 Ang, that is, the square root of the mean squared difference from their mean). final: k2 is -1.4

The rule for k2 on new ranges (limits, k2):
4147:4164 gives -2.3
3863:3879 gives -0.4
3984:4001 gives -1.6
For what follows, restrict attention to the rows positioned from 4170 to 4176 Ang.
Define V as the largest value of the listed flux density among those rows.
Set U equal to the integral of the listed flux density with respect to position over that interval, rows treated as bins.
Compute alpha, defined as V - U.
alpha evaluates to -45.4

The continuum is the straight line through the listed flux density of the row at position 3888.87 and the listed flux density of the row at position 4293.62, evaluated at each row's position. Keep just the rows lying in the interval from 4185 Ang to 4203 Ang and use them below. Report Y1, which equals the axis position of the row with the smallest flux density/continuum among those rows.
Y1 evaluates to 4201.68 Ang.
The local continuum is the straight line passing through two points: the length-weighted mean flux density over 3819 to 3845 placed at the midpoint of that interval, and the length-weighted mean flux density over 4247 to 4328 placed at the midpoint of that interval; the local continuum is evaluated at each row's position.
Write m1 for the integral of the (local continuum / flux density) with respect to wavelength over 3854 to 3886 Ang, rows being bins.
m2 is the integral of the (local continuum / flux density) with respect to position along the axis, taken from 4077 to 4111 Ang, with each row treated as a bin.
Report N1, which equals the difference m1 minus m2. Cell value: -4.2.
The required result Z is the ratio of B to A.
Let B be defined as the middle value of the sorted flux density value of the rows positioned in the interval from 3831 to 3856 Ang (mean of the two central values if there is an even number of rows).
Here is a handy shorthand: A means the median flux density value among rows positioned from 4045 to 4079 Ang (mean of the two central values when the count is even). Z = 0.90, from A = 9.5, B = 8.5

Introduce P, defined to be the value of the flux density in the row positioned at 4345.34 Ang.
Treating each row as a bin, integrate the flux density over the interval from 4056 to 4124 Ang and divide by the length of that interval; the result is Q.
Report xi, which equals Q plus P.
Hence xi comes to 17.6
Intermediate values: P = 8.606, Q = 9.0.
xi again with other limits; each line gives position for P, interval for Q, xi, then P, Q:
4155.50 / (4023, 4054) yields 19.2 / 9.398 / 9.8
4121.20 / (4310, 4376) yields 17.7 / 9.04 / 8.7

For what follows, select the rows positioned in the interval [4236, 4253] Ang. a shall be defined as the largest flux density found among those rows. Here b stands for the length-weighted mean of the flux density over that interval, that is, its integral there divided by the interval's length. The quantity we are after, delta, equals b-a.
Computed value -0.2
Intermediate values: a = 9.172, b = 9.0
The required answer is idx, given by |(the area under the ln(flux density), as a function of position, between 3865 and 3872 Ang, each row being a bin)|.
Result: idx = 17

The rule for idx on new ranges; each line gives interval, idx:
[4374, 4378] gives 9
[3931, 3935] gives 8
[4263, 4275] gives 26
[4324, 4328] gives 8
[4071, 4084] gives 29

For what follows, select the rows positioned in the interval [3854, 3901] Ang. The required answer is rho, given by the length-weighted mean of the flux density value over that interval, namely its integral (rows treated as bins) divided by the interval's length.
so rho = 9.42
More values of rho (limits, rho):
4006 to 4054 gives 9.83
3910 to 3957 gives 9.09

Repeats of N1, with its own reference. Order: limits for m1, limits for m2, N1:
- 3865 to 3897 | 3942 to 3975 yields -3.3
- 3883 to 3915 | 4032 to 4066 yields -0.4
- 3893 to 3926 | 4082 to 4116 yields -3.1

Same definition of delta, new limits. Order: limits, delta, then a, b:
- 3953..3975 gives -0.8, 9.126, 8.4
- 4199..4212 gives -0.3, 9.306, 9.0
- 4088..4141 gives -1.4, 10.28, 8.8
